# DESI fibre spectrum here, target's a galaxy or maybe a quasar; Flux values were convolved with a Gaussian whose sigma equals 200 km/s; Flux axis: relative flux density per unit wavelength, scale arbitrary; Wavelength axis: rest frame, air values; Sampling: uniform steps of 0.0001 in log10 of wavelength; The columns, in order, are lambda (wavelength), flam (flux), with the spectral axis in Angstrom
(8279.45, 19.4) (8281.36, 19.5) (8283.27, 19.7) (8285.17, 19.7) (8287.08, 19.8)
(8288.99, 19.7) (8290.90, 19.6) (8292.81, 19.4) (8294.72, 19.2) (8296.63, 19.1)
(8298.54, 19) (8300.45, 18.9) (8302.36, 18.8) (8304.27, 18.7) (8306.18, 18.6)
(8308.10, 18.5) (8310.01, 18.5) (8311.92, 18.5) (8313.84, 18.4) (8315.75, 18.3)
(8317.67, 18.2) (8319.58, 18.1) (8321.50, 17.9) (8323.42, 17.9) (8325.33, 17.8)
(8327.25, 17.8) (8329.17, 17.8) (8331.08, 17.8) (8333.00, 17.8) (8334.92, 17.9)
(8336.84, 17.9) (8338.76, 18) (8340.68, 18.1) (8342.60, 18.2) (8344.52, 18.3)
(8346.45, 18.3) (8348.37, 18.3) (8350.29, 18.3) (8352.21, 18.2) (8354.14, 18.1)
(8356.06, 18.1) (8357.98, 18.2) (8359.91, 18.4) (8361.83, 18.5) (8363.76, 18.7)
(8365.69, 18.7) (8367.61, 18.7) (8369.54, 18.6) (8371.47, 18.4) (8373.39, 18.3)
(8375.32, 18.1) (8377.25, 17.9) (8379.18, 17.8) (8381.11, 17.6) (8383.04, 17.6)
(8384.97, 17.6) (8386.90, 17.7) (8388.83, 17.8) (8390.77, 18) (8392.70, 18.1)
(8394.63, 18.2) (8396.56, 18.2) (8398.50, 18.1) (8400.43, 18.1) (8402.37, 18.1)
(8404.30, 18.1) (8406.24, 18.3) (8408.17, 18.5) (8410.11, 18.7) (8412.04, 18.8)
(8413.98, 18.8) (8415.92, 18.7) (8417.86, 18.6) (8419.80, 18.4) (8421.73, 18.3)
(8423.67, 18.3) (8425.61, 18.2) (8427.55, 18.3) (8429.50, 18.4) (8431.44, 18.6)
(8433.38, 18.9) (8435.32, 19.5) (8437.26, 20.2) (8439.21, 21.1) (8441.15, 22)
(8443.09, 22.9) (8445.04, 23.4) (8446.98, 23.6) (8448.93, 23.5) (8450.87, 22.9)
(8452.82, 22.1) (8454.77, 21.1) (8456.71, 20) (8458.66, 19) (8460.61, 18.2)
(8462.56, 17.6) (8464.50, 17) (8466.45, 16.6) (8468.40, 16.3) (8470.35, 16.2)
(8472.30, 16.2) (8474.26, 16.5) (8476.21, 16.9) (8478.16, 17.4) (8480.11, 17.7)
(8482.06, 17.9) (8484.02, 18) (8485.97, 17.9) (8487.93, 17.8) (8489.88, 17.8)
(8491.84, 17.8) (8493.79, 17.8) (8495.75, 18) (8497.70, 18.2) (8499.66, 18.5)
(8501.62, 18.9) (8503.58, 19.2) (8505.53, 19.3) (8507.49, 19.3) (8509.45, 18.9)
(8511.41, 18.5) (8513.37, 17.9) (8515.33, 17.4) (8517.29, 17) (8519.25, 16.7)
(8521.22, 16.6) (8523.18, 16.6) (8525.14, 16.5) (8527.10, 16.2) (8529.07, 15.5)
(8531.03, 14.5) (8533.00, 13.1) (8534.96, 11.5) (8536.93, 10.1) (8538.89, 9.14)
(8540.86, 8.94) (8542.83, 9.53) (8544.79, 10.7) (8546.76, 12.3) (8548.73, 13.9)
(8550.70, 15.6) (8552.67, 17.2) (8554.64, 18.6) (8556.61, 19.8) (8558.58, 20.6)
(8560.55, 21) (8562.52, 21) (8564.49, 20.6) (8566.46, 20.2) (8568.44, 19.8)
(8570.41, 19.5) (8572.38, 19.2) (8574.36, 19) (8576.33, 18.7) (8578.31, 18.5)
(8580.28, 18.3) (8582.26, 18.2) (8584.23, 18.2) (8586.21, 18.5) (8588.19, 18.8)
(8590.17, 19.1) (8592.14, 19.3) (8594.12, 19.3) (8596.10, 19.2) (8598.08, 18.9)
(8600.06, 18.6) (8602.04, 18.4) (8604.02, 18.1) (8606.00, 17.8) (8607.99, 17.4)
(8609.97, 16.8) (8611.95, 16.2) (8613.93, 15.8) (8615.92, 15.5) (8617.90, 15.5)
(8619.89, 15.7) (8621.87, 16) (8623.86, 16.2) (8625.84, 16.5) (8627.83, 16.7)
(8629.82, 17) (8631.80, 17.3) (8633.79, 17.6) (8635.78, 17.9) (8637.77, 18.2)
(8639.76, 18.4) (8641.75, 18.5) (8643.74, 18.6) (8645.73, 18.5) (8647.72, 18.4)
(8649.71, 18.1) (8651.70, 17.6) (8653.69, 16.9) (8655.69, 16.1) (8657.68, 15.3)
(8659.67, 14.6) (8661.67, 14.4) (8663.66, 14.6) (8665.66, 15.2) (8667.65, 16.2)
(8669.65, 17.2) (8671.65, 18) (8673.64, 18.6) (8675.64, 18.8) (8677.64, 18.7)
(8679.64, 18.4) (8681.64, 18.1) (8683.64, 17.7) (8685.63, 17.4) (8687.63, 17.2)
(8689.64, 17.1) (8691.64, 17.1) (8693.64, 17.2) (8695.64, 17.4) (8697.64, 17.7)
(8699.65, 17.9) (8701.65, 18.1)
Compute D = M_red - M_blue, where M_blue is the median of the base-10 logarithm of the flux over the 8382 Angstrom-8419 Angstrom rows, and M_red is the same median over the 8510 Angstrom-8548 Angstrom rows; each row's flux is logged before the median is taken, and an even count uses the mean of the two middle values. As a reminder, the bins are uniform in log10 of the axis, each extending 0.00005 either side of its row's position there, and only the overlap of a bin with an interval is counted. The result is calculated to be -0.067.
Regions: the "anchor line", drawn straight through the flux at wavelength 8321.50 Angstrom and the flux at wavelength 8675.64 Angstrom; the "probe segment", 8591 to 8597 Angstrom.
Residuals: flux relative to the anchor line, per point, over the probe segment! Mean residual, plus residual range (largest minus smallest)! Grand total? 0.78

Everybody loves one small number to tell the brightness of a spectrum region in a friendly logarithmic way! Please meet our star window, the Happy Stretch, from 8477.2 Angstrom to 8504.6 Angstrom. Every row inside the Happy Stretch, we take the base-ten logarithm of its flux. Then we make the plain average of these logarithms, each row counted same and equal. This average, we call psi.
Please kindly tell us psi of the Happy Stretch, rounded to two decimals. 1.26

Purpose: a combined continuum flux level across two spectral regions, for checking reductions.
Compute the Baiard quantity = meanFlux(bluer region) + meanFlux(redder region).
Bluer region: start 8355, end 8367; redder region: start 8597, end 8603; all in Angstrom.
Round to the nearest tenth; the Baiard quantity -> 37.1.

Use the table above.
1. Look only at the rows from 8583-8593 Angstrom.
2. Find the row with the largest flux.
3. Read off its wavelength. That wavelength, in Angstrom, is 8592.14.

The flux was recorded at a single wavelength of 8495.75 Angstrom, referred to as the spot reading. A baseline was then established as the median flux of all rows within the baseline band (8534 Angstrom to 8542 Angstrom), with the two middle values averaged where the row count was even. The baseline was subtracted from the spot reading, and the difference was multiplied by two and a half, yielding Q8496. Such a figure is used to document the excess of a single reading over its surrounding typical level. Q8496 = 21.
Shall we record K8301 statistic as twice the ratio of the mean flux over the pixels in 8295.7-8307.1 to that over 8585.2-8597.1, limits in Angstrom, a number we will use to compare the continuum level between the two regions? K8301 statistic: 1.98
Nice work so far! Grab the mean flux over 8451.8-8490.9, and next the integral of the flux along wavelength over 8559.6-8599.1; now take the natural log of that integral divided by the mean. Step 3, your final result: 3.75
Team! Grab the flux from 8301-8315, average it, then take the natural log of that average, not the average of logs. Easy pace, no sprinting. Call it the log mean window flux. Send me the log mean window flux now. 2.92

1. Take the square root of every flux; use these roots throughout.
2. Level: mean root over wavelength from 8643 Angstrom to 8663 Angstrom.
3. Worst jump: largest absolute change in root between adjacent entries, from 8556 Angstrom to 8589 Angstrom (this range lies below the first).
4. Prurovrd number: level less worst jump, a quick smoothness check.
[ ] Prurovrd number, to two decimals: 4.01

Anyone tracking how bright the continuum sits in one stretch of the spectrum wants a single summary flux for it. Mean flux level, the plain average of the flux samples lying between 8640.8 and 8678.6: 17.1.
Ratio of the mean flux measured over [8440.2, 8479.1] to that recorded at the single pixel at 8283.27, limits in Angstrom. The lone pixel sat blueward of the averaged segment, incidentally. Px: 0.99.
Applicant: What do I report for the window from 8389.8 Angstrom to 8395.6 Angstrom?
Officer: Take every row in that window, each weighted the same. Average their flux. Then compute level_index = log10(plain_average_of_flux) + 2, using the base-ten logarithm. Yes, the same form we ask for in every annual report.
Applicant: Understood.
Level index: 3.26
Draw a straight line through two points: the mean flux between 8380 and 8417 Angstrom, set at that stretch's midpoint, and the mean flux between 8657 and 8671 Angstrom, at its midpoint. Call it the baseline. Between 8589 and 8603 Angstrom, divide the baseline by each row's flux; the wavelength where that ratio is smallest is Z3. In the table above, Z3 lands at 8594.12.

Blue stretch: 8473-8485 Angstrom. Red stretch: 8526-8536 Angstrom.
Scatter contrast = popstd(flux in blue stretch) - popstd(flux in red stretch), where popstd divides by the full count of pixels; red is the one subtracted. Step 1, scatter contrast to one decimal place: -1.1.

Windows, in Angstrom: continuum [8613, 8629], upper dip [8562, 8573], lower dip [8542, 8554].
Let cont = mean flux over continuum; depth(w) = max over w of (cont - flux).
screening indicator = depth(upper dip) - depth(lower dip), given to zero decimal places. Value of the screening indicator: -10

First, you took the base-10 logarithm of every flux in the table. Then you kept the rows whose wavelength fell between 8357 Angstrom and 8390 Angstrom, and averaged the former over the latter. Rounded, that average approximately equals 1.259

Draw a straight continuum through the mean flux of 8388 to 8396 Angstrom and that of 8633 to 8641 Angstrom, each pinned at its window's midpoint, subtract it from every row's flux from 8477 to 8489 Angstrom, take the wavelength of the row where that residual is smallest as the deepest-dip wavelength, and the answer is 8478.16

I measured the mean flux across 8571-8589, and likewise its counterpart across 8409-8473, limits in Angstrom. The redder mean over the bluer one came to 0.96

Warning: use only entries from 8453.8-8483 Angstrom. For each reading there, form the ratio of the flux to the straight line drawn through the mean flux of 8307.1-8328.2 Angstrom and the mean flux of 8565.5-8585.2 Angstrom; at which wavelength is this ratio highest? 8454.77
